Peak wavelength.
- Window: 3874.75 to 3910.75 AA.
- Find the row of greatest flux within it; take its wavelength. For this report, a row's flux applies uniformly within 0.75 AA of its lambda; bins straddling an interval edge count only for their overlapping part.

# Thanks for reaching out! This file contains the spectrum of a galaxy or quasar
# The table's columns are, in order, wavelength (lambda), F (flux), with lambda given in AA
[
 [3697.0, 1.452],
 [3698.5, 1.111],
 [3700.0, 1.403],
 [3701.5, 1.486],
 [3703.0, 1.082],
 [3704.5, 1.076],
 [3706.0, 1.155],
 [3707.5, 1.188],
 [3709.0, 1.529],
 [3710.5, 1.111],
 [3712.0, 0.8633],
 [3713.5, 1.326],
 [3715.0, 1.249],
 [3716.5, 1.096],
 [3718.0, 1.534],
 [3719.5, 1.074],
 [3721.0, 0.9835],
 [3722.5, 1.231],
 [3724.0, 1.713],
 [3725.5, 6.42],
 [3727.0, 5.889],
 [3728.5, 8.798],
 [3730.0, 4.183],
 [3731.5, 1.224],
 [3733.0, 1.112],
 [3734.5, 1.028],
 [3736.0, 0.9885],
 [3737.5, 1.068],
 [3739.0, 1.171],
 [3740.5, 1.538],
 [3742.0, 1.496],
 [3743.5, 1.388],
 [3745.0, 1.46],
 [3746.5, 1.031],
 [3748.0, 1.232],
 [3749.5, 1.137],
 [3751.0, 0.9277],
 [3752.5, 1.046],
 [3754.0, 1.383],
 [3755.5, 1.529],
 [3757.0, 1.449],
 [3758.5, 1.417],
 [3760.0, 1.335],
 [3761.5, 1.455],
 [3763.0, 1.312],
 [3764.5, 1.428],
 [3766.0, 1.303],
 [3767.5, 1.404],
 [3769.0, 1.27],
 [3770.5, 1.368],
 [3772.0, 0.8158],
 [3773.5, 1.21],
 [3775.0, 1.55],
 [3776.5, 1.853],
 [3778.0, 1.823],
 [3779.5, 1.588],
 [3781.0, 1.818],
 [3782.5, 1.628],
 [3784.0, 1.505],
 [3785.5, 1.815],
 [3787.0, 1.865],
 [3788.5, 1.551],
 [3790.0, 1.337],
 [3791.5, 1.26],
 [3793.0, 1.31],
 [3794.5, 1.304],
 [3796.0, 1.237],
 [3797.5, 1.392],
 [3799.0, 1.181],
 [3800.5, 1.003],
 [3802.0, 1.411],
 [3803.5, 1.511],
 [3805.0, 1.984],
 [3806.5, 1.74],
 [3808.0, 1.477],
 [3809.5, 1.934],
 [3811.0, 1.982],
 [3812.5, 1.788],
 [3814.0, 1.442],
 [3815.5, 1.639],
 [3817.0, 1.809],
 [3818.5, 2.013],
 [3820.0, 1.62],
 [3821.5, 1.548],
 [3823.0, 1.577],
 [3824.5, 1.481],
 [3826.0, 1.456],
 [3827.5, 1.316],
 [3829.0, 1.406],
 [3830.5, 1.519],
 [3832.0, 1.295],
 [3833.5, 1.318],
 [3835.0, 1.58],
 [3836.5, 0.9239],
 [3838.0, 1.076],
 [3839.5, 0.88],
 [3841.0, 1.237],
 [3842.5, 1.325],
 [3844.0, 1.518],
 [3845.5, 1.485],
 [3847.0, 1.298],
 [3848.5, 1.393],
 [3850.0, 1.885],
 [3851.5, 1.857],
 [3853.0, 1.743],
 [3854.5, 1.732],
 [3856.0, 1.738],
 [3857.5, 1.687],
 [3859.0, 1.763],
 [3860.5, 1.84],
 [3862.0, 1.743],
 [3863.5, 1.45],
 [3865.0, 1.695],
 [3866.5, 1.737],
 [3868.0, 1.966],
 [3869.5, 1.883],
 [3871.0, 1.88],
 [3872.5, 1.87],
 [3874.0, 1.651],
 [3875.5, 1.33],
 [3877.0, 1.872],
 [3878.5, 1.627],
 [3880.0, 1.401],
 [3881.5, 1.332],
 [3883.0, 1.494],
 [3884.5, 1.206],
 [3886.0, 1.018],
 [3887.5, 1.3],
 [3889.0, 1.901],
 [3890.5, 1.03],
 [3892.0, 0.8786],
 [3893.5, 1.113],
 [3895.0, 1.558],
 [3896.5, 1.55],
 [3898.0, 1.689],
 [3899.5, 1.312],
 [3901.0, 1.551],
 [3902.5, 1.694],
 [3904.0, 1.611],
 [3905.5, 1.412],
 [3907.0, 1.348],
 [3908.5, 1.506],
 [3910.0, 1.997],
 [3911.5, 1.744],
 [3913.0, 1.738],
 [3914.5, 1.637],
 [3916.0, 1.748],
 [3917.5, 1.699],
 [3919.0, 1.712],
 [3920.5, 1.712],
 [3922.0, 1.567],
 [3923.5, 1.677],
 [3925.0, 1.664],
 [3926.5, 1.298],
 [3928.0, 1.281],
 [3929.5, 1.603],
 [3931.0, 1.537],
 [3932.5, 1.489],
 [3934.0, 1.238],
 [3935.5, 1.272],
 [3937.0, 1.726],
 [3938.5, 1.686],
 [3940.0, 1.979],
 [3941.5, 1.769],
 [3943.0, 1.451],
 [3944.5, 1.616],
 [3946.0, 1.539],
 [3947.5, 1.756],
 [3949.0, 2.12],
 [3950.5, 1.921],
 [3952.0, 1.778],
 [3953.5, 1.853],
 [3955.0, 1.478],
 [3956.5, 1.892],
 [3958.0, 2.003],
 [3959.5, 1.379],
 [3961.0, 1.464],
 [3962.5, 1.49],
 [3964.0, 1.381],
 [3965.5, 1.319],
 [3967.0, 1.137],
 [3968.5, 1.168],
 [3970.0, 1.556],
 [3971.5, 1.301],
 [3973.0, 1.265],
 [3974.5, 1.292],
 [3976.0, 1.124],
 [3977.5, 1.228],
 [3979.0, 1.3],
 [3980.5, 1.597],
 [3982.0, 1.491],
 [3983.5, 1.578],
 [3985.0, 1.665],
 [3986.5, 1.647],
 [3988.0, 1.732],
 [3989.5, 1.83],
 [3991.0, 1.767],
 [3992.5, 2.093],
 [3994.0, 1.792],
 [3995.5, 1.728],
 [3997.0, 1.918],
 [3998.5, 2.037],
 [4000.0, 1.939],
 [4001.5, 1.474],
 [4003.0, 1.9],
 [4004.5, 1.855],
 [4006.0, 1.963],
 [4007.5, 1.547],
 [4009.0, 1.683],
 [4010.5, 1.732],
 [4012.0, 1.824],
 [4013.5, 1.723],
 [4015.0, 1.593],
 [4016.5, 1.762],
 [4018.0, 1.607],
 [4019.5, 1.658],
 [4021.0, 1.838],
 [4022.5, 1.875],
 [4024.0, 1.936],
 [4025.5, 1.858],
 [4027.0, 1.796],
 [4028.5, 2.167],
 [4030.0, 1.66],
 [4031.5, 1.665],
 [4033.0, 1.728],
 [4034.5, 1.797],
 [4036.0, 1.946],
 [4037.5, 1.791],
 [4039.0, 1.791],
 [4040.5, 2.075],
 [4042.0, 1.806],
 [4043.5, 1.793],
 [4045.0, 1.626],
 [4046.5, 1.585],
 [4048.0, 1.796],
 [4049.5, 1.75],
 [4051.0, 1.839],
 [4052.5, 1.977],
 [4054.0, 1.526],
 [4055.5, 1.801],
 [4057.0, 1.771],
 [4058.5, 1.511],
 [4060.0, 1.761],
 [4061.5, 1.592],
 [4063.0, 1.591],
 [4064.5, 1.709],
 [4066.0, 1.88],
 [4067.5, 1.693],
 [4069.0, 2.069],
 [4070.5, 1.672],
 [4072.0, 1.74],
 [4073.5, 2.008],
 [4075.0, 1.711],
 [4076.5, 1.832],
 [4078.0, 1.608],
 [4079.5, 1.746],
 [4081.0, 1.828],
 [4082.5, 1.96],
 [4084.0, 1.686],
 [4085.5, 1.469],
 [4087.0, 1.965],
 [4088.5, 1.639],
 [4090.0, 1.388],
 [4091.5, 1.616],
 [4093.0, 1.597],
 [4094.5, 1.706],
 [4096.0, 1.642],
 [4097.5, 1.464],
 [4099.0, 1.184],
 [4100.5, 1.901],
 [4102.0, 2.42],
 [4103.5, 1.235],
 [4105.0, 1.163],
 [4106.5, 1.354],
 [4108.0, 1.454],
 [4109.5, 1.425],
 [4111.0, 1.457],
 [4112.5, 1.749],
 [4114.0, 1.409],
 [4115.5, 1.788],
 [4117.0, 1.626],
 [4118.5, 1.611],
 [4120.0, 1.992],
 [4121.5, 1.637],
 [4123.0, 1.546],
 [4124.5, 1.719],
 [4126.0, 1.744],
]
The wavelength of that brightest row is 3910.0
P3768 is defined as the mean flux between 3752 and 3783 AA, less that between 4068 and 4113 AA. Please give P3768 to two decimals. -0.23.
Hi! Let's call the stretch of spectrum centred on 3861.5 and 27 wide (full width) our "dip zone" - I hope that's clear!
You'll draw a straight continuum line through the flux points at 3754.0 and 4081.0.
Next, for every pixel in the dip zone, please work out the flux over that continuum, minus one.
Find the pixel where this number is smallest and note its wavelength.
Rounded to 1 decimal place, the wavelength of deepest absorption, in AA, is 3848.5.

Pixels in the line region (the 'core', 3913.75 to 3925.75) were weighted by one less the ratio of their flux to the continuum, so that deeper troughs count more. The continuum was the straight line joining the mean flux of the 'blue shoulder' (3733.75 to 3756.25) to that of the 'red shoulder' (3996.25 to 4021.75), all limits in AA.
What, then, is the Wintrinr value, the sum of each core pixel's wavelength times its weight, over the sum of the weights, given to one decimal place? 3918.9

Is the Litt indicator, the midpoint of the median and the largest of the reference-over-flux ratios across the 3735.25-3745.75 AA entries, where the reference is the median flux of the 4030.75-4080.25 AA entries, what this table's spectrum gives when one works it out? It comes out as 1.53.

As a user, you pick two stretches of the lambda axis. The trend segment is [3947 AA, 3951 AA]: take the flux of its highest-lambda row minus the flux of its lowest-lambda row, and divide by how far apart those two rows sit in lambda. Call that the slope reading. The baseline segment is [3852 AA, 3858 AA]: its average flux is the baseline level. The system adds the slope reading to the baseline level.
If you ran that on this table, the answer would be 1.8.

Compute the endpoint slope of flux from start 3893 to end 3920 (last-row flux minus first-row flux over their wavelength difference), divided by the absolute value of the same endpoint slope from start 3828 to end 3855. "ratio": 1.8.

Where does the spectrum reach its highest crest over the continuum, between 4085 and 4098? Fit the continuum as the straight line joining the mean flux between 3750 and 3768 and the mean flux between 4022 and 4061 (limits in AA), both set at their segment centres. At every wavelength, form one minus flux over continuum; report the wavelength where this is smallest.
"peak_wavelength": 4087.0 AA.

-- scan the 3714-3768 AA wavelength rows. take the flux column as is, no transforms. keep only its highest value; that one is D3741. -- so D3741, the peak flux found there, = 8.798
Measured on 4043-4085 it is 2.069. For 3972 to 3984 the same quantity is 1.597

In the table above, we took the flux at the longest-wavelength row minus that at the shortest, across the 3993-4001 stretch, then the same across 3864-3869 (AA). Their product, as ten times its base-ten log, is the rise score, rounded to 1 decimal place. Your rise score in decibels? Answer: -14.0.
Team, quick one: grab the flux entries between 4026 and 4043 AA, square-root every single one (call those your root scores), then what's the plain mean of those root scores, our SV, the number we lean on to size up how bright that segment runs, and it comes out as 1.355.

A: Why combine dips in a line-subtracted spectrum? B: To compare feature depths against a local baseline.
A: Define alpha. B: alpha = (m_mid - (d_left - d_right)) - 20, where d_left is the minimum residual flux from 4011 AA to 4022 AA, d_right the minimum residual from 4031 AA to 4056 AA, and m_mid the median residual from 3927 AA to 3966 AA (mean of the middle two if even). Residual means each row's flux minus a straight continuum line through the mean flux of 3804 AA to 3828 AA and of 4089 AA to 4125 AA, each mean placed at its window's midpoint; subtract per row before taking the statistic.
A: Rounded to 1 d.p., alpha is -20.1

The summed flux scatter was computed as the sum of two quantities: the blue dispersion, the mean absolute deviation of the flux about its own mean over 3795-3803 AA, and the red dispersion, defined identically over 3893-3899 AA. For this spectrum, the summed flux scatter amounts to 0.31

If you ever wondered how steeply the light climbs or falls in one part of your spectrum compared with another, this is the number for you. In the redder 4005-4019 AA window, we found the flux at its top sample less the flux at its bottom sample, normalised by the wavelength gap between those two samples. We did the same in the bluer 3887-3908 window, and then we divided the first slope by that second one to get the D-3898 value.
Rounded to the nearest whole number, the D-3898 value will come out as -12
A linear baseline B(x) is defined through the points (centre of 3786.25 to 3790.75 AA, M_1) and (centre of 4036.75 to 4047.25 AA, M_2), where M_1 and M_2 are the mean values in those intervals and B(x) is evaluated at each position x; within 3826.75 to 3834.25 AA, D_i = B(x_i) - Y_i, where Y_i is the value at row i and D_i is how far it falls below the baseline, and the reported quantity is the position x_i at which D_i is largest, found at 3832.0 AA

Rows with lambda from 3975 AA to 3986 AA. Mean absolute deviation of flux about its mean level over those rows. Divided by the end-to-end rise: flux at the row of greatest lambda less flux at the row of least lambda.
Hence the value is 0.3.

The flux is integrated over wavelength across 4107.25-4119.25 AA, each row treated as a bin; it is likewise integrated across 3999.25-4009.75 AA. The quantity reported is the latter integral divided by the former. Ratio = 1.0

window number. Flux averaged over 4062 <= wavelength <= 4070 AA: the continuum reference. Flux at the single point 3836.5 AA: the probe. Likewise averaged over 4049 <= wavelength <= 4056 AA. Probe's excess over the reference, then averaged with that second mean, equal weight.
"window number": 0.46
